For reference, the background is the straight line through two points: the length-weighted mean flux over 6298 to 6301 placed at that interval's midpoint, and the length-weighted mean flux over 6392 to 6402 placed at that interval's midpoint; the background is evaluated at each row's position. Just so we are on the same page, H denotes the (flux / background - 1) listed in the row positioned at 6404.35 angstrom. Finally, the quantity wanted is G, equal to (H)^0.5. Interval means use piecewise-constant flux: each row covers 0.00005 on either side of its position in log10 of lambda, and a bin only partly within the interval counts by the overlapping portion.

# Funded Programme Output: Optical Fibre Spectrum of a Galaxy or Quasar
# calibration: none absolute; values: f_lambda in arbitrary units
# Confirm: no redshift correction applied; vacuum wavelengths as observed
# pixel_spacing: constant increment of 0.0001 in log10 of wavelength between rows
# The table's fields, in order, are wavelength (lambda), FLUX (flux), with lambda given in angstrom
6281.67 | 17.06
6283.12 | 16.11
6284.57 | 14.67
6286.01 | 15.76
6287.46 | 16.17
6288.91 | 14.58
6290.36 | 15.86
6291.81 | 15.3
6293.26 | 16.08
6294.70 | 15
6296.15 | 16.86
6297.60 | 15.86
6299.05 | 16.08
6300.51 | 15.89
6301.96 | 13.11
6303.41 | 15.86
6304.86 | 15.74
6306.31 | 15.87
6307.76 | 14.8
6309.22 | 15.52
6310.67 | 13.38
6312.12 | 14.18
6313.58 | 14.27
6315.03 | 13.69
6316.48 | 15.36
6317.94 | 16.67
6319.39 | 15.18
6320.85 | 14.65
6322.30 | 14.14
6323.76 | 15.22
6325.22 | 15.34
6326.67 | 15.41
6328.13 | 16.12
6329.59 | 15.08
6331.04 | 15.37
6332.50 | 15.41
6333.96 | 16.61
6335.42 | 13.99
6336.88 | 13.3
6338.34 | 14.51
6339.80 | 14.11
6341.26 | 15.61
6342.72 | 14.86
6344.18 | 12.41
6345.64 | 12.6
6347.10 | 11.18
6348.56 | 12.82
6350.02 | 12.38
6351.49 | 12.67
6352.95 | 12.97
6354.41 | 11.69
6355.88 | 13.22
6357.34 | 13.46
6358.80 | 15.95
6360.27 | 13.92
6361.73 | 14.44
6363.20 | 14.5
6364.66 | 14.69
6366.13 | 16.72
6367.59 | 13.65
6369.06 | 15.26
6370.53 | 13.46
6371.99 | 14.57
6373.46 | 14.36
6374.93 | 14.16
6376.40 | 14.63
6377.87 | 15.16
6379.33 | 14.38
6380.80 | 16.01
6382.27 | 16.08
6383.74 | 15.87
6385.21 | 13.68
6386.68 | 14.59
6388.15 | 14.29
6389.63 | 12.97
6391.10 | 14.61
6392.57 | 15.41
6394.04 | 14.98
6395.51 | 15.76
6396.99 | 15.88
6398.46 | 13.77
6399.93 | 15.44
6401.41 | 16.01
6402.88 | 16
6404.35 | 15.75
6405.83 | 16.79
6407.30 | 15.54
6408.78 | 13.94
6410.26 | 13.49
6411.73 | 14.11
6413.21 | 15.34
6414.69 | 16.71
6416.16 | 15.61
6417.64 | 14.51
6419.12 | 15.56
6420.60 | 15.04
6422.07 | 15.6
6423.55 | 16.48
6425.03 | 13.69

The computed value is 0.18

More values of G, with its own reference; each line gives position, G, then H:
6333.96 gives 0.24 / 0.057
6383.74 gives 0.18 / 0.031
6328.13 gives 0.15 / 0.024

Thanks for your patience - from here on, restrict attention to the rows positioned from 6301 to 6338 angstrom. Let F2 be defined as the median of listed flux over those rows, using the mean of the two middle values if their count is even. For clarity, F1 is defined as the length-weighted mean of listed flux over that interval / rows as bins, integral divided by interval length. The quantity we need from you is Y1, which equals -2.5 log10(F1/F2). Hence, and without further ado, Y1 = 0.018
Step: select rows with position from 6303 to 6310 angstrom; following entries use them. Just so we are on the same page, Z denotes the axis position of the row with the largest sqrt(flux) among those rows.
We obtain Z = 6306.31 angstrom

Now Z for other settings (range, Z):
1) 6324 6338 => 6333.96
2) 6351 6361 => 6358.80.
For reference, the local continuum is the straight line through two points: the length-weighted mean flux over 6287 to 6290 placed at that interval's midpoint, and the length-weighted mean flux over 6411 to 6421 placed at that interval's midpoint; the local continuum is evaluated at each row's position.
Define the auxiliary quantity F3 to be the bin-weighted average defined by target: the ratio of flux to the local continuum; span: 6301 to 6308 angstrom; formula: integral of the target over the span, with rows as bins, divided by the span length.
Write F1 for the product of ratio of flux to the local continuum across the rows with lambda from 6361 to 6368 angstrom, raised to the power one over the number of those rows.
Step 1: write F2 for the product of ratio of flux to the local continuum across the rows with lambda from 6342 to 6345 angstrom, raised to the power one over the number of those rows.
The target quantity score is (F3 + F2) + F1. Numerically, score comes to 2.84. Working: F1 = 0.97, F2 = 0.89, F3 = 0.99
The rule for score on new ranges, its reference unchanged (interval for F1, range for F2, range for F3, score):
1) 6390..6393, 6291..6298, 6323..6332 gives 3.02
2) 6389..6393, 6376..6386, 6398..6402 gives 2.91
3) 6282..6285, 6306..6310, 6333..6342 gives 2.97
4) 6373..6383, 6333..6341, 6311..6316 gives 2.84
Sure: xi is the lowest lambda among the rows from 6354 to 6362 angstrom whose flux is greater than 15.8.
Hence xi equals 6358.80 angstrom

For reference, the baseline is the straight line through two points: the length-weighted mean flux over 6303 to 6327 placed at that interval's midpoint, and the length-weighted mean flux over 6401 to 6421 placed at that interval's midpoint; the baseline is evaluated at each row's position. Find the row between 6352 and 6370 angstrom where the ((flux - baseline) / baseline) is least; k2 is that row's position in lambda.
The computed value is 6354.41 angstrom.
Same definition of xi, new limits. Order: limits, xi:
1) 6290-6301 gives 6290.36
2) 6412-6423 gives 6414.69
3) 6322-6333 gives 6328.13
